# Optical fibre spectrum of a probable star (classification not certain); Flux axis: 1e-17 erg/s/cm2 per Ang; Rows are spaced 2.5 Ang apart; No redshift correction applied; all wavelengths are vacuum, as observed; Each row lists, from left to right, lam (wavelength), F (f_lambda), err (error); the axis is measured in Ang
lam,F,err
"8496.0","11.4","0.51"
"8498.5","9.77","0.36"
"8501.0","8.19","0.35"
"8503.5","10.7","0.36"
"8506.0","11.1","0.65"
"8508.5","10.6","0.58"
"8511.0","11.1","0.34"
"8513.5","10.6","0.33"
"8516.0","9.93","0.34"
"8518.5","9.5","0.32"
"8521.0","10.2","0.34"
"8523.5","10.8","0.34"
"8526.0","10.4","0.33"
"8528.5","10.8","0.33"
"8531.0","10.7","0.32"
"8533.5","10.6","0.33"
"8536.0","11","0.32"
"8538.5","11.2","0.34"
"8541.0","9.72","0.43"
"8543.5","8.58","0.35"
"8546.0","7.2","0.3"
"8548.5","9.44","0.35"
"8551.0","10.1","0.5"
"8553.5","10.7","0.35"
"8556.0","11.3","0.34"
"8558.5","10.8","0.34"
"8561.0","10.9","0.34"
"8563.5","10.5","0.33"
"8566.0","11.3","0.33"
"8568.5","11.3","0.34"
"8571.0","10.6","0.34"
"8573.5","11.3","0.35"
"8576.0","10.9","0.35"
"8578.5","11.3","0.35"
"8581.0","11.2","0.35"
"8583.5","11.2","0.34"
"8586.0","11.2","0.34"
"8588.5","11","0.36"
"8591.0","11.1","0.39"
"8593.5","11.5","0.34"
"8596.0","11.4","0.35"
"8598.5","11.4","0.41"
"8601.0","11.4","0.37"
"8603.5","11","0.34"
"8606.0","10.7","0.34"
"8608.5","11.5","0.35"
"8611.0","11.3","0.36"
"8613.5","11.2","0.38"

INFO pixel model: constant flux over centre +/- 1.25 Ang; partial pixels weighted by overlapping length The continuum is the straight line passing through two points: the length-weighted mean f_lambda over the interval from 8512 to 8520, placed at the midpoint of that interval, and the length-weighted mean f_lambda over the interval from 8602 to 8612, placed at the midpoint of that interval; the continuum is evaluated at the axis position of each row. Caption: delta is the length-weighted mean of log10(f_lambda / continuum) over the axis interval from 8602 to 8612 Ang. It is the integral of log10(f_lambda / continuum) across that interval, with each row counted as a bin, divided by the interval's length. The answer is -0.0002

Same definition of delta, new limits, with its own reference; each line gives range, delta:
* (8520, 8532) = 0.0173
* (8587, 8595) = 0.0104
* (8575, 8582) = 0.0138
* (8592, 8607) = 0.0077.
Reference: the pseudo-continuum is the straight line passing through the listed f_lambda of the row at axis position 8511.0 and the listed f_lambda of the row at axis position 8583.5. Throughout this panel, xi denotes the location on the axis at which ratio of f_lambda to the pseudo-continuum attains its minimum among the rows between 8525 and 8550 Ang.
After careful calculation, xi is 8546.0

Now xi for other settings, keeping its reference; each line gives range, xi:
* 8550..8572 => 8551.0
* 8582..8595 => 8588.5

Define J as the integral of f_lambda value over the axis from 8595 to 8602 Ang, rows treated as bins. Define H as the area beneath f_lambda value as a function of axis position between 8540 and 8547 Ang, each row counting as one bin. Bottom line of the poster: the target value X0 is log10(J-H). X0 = 1.31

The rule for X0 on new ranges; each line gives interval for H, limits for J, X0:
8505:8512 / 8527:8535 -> 0.96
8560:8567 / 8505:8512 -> -0.60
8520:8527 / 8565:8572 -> 0.62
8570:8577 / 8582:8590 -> 1.10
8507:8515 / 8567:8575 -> 0.41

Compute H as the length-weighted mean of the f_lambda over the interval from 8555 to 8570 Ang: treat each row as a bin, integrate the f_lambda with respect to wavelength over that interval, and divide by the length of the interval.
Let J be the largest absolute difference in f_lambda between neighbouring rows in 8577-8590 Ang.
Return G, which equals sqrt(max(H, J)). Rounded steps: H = 11.0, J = 0.20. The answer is 3.32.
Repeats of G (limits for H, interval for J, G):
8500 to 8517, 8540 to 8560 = 3.22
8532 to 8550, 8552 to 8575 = 3.11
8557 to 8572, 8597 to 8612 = 3.30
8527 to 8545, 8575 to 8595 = 3.21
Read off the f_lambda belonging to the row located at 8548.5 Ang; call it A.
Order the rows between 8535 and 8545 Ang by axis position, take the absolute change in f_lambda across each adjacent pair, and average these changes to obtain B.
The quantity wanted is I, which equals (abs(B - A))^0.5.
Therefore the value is 2.92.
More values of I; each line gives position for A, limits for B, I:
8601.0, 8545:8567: 3.27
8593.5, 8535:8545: 3.25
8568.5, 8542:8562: 3.23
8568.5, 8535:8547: 3.20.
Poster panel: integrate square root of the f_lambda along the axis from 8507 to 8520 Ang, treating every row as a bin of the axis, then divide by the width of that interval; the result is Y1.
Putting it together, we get 3.22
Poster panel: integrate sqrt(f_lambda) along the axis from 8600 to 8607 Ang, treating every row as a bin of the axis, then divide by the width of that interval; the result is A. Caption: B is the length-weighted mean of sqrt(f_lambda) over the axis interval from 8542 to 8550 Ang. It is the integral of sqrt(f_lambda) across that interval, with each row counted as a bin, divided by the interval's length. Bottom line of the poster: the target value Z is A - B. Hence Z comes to 0.41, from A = 3.32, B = 2.91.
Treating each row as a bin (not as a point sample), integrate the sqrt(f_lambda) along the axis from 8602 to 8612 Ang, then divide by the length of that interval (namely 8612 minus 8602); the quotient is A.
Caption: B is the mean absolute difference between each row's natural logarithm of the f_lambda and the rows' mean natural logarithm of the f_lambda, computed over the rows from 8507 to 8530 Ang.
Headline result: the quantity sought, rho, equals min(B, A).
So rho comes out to 0.037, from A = 3.34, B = 0.037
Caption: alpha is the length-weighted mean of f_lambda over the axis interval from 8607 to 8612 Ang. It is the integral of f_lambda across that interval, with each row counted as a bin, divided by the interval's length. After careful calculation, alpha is 11.4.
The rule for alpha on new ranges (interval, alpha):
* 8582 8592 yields 11.1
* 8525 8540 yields 10.8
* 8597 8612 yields 11.2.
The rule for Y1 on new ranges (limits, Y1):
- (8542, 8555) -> 3.03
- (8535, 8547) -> 3.08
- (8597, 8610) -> 3.35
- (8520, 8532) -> 3.25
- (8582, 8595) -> 3.35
